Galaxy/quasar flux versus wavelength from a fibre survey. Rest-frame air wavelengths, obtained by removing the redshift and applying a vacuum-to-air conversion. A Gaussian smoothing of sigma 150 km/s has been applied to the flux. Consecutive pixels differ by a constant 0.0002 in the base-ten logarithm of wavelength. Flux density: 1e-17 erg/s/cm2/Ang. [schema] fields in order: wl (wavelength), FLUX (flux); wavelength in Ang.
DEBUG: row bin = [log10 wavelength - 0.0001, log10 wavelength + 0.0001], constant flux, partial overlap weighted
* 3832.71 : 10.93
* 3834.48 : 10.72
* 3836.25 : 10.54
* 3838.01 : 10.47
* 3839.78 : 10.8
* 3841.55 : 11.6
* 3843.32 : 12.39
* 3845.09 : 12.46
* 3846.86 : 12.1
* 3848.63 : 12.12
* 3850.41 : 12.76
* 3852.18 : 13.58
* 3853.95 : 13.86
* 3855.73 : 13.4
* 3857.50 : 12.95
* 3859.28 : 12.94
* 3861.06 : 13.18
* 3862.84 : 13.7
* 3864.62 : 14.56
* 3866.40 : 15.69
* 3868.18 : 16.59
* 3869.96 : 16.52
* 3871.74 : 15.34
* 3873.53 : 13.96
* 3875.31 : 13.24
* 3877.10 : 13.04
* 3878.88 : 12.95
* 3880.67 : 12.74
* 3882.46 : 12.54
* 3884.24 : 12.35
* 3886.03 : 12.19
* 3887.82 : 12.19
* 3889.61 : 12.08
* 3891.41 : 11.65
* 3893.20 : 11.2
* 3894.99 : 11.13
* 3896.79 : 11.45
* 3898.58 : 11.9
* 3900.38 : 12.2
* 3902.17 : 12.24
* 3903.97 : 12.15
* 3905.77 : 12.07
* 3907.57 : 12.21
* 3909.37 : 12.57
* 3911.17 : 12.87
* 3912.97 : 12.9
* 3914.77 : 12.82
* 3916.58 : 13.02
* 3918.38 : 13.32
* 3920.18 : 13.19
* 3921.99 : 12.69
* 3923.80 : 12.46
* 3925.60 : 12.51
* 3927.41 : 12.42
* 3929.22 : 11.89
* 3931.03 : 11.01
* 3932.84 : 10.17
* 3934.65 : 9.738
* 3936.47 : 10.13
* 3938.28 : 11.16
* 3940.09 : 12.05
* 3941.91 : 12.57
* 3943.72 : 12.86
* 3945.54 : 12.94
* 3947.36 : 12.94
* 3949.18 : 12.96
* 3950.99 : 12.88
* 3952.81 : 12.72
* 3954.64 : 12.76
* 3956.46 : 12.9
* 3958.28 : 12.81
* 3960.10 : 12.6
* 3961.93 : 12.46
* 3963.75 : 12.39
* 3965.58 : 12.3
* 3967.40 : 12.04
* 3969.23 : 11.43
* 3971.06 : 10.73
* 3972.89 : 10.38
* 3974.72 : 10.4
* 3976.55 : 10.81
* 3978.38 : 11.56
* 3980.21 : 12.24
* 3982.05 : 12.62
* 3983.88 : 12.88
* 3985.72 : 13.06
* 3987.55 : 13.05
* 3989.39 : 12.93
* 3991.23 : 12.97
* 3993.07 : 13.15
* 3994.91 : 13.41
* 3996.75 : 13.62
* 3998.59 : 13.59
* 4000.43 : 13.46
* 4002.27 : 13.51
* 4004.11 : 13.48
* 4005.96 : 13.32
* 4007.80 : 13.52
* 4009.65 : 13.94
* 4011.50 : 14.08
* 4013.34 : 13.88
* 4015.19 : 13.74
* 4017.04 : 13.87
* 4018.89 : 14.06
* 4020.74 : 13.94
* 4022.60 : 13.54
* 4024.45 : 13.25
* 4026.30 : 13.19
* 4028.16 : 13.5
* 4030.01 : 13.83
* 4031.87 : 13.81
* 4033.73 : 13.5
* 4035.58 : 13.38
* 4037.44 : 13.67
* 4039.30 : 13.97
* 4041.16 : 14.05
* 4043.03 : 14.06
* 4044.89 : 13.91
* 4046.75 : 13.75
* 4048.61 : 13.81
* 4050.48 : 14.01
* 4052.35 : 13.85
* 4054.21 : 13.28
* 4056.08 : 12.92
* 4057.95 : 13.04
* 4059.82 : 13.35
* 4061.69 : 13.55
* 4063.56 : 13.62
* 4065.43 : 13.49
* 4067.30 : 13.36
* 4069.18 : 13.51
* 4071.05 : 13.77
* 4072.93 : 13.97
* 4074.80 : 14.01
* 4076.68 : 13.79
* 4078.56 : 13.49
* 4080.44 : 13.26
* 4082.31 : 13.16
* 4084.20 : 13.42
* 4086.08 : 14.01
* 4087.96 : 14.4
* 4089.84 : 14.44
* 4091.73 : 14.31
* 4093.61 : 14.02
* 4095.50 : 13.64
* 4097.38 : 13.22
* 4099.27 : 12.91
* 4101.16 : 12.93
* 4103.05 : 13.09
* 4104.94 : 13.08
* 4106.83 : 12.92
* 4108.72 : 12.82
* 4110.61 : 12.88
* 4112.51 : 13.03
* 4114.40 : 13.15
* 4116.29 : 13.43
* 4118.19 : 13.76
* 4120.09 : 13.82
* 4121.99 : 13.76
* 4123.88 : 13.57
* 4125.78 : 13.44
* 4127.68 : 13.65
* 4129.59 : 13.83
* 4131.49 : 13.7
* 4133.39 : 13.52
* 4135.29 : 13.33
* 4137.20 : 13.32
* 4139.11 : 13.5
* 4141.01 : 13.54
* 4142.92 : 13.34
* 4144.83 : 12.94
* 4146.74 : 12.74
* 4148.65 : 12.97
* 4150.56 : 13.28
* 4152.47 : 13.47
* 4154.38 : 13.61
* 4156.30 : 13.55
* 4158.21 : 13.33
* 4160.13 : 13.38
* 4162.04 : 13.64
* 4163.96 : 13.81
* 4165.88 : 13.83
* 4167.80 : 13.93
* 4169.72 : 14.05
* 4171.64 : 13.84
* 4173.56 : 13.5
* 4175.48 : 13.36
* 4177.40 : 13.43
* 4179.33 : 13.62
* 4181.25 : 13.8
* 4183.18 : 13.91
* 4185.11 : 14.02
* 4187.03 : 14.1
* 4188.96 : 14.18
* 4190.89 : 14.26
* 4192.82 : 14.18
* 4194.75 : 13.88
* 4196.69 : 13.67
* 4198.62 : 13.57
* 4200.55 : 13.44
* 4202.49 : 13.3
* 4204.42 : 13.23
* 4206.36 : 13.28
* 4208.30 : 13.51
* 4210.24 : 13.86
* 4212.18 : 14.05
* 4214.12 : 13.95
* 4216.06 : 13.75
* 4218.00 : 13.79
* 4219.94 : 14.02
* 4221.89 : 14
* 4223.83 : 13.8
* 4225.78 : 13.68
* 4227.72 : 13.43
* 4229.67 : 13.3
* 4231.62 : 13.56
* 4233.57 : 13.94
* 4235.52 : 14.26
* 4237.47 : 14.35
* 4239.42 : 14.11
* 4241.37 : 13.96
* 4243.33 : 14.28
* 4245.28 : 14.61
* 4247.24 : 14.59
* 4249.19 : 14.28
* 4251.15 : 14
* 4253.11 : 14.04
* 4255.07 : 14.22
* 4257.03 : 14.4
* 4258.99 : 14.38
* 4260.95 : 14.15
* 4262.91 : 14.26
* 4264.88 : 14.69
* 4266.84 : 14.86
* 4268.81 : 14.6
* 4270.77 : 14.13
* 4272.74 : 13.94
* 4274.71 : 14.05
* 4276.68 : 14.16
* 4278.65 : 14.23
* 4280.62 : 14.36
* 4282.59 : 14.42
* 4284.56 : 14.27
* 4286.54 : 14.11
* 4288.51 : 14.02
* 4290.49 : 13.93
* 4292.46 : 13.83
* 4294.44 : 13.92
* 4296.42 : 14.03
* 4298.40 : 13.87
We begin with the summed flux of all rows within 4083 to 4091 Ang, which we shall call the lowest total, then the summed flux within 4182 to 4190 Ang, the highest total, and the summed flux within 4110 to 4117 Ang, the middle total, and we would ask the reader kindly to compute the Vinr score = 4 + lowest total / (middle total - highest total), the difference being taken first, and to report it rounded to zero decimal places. -11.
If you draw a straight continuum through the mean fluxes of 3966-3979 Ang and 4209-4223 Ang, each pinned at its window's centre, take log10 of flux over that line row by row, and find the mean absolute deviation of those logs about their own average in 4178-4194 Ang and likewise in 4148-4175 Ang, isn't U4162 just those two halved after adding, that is 0.0050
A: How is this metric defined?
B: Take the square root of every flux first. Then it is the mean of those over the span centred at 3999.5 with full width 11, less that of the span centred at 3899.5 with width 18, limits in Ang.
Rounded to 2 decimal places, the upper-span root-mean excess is 0.24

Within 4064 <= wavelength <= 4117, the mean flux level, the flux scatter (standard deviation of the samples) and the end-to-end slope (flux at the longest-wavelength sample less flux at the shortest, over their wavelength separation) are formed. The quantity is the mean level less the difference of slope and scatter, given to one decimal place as 14.0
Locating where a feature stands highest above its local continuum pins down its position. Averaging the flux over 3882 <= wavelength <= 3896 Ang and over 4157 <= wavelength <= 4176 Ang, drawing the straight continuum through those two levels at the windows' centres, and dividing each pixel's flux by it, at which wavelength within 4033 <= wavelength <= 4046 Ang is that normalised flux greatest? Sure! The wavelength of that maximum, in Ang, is 4041.16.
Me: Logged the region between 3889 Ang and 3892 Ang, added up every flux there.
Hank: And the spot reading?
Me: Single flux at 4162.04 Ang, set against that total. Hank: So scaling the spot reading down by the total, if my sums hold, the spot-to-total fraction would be 0.57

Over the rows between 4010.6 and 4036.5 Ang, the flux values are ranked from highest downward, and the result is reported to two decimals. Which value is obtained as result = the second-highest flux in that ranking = 14.06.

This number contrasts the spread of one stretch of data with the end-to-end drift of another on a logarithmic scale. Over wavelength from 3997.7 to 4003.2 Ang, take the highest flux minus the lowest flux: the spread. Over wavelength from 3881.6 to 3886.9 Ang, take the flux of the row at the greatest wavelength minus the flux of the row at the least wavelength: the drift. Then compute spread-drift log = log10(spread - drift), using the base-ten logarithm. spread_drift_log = -0.32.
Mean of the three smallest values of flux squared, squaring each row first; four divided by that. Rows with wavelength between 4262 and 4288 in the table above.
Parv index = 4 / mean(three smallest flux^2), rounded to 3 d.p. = 0.020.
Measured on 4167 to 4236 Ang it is 0.023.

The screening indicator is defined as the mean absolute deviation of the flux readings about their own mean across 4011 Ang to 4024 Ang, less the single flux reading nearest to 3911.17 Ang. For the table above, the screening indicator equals -12.7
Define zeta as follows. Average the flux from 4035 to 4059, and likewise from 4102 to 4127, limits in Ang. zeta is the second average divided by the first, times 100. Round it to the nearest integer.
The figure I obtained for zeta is 97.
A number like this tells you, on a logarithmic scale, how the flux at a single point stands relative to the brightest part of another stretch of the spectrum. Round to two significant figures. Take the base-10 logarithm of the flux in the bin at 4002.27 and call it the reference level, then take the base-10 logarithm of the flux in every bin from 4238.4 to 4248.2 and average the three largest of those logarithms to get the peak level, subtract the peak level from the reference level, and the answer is -0.030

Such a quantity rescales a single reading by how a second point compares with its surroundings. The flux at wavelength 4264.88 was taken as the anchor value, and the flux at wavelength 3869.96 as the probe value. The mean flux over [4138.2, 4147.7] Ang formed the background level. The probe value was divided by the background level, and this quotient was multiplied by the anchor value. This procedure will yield 18.4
